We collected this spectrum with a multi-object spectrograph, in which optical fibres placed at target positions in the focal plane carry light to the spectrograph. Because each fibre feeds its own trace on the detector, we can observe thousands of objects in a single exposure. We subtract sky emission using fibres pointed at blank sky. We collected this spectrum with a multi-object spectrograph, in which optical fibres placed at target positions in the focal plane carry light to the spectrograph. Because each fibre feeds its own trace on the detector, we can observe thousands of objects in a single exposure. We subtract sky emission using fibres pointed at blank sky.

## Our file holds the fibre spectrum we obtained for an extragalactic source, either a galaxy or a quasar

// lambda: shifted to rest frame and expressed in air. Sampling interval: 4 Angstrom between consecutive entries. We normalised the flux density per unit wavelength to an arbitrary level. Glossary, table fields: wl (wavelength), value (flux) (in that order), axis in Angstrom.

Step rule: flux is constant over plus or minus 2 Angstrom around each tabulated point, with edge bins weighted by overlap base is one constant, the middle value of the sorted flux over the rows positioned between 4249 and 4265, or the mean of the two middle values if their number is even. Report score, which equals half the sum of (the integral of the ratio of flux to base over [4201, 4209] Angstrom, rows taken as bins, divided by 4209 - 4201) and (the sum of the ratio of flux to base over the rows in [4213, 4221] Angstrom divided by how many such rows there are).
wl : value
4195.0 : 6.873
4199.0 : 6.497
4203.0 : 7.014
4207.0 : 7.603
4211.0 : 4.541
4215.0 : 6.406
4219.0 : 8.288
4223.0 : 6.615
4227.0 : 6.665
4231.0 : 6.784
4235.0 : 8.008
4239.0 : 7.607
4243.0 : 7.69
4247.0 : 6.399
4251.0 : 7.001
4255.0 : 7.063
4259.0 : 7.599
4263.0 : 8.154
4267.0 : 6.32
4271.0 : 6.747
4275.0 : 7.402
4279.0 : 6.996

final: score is 1.00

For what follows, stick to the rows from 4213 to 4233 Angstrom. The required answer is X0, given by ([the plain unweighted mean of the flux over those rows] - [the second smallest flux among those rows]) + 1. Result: 1.34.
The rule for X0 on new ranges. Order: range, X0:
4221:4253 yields 1.48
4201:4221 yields 1.36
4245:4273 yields 1.64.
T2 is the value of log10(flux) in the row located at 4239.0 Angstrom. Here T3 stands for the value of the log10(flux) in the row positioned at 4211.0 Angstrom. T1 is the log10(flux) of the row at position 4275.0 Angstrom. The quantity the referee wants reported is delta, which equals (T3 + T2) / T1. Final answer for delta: 1.77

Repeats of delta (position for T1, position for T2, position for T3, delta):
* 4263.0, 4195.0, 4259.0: 1.88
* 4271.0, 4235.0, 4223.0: 2.08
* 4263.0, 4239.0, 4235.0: 1.96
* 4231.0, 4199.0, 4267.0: 1.94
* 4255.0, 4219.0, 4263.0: 2.16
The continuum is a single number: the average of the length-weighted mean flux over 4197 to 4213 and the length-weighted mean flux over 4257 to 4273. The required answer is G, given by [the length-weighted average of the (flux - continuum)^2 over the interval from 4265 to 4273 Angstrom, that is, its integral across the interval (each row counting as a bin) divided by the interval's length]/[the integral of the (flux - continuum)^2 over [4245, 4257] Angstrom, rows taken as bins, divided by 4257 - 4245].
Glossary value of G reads 1.4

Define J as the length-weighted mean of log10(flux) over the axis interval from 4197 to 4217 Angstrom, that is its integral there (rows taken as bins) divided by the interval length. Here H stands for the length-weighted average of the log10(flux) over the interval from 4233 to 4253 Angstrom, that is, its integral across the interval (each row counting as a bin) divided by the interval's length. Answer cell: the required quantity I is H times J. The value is 0.692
